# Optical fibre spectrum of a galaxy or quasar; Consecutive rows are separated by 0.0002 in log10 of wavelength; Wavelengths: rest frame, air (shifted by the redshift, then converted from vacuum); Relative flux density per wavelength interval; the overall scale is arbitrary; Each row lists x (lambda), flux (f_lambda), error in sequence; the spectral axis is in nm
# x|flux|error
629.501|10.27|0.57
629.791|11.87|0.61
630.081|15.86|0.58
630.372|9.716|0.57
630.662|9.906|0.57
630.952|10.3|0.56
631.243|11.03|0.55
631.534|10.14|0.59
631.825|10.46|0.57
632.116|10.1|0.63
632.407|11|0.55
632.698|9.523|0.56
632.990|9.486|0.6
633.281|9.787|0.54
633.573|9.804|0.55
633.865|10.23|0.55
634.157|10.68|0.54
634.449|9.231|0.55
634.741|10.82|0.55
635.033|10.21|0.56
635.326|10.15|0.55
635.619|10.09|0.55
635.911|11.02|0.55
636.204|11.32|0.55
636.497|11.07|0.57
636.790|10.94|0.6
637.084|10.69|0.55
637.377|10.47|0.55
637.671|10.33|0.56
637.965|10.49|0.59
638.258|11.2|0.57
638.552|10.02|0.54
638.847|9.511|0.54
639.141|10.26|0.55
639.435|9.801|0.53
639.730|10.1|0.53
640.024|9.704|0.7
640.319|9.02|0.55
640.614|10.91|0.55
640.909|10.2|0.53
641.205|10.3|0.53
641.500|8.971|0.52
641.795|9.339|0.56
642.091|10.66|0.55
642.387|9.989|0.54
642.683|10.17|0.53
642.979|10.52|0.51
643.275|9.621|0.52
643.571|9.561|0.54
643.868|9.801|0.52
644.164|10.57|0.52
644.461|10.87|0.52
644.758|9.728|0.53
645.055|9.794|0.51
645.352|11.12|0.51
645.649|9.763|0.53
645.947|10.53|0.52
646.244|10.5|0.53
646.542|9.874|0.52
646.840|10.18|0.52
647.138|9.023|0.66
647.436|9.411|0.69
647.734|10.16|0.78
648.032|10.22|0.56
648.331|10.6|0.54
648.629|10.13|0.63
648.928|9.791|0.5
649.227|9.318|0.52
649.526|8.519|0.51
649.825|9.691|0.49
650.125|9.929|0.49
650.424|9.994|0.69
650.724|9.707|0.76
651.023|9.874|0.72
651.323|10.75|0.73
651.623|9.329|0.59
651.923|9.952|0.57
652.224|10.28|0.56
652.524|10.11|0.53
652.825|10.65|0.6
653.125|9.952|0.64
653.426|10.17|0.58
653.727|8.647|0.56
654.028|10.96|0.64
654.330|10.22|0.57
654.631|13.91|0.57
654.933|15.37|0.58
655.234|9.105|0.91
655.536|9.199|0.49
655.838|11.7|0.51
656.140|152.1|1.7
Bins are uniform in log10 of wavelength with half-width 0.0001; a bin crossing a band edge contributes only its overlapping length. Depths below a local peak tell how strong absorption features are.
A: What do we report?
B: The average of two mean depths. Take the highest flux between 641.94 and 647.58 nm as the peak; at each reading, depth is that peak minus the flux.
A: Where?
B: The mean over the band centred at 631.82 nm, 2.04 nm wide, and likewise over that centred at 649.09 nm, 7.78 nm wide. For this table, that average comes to 0.95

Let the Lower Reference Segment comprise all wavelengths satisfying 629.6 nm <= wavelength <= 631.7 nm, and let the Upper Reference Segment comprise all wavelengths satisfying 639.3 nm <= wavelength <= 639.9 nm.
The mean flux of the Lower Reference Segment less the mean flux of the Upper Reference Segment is 1.3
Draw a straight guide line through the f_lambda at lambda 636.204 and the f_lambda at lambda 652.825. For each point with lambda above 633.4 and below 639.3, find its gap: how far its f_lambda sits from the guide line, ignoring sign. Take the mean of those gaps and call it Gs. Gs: 0.89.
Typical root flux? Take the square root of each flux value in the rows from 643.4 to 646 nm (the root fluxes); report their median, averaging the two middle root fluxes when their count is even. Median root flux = 3.13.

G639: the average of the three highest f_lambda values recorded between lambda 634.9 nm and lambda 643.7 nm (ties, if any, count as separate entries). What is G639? 11.2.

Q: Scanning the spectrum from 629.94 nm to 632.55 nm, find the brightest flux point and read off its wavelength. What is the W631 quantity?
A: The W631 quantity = 630.081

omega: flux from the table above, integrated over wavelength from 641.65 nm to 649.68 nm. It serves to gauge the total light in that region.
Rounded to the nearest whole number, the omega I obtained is 80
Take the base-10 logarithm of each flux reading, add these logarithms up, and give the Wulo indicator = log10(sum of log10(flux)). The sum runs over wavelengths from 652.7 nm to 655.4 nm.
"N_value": 0.969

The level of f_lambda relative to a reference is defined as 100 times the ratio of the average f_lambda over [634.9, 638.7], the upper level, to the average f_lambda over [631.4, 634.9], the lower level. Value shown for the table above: 105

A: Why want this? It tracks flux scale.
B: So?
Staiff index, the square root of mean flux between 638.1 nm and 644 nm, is 3.16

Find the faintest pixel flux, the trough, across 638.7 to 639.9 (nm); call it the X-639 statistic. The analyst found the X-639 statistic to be 9.511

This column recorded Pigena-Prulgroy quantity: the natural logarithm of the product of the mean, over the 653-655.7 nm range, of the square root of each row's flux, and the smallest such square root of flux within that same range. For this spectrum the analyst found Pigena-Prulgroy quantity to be 2.27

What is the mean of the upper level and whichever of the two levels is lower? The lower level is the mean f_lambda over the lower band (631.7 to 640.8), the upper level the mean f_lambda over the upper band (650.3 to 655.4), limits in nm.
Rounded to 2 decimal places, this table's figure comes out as 10.40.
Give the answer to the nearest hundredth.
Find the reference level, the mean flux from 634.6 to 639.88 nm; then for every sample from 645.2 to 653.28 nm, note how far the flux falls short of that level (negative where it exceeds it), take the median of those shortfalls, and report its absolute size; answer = 0.52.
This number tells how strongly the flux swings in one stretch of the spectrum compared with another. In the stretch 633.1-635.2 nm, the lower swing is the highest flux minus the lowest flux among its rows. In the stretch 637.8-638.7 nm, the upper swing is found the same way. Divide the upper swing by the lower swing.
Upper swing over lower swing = 0.7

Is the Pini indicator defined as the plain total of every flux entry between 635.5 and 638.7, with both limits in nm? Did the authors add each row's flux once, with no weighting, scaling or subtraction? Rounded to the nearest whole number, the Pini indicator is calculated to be 118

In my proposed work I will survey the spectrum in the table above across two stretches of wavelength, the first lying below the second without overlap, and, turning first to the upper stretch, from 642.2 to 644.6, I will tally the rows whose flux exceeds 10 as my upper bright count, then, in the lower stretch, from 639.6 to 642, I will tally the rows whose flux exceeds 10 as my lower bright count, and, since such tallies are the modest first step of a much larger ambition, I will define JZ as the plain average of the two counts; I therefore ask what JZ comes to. 4.0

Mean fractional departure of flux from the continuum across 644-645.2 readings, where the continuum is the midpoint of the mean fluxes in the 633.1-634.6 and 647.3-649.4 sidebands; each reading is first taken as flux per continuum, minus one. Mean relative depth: 0.030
